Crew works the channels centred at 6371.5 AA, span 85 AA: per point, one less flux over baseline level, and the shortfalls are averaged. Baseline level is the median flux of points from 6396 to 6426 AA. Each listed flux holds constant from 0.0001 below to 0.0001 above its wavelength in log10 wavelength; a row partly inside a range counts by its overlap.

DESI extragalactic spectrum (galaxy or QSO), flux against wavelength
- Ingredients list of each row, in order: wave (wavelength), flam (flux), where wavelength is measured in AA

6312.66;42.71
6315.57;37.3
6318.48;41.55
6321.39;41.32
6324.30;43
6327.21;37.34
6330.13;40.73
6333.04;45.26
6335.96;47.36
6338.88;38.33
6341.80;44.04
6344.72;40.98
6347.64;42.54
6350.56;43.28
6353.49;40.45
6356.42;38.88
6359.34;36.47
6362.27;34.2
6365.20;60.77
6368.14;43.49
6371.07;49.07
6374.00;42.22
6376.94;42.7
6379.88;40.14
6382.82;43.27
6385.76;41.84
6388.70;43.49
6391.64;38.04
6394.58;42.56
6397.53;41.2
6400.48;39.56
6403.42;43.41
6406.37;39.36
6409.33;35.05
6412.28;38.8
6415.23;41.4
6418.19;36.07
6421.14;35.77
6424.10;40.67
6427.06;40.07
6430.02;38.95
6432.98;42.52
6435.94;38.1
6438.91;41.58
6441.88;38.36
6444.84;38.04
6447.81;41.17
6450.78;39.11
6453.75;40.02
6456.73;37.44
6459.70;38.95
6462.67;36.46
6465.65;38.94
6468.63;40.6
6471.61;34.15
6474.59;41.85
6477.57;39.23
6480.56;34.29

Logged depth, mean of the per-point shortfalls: -0.064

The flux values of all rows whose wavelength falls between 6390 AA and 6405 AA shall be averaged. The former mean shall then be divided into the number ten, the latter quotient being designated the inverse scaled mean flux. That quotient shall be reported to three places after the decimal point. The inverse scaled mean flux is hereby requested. 0.244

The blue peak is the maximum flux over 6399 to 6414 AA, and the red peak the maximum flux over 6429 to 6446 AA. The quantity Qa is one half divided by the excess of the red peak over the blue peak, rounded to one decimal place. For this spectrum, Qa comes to -0.6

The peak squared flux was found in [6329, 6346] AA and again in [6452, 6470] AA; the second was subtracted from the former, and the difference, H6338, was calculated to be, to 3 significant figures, 595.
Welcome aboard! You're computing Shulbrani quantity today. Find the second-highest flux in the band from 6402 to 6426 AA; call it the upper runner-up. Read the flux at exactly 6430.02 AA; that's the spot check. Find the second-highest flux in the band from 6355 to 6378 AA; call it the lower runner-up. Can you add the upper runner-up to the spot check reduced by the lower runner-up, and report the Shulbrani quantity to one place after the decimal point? 31.3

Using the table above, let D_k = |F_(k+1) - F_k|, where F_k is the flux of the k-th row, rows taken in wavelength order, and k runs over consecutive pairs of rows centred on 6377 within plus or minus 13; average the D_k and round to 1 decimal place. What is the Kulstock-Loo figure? 4.9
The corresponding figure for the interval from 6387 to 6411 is 3.6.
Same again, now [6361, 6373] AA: 16.5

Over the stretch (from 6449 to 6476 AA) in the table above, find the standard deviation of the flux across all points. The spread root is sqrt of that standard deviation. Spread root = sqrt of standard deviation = 1.5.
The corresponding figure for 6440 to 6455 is 1.1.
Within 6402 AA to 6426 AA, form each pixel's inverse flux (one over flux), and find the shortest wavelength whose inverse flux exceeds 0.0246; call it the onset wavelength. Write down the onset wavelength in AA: 6406.37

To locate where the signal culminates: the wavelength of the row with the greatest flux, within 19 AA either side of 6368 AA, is 6365.20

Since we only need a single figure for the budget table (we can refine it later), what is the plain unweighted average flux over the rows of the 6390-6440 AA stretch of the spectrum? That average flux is 39.6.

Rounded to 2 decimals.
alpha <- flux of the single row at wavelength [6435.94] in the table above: 38.10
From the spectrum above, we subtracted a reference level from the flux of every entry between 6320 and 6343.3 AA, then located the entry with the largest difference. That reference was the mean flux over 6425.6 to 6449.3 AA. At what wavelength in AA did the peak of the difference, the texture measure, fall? 6335.96 AA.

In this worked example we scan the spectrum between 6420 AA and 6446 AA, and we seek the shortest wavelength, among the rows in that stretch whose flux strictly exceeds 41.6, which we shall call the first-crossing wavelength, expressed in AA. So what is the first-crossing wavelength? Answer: 6432.98 AA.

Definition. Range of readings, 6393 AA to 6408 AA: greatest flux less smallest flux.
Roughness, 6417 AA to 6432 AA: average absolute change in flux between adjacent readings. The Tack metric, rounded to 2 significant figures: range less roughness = 2.3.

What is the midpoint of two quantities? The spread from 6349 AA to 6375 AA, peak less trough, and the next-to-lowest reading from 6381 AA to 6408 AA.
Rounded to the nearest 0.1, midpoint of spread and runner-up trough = 33.0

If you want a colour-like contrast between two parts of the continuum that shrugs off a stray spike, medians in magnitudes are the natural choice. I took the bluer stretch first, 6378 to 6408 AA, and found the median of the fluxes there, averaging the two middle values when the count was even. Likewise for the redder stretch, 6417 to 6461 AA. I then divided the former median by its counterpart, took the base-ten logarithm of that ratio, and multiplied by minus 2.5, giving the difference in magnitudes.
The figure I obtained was -0.069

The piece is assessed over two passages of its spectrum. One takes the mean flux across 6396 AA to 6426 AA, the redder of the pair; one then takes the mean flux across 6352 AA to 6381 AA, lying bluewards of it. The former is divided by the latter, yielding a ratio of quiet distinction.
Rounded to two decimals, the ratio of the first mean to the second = 0.91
